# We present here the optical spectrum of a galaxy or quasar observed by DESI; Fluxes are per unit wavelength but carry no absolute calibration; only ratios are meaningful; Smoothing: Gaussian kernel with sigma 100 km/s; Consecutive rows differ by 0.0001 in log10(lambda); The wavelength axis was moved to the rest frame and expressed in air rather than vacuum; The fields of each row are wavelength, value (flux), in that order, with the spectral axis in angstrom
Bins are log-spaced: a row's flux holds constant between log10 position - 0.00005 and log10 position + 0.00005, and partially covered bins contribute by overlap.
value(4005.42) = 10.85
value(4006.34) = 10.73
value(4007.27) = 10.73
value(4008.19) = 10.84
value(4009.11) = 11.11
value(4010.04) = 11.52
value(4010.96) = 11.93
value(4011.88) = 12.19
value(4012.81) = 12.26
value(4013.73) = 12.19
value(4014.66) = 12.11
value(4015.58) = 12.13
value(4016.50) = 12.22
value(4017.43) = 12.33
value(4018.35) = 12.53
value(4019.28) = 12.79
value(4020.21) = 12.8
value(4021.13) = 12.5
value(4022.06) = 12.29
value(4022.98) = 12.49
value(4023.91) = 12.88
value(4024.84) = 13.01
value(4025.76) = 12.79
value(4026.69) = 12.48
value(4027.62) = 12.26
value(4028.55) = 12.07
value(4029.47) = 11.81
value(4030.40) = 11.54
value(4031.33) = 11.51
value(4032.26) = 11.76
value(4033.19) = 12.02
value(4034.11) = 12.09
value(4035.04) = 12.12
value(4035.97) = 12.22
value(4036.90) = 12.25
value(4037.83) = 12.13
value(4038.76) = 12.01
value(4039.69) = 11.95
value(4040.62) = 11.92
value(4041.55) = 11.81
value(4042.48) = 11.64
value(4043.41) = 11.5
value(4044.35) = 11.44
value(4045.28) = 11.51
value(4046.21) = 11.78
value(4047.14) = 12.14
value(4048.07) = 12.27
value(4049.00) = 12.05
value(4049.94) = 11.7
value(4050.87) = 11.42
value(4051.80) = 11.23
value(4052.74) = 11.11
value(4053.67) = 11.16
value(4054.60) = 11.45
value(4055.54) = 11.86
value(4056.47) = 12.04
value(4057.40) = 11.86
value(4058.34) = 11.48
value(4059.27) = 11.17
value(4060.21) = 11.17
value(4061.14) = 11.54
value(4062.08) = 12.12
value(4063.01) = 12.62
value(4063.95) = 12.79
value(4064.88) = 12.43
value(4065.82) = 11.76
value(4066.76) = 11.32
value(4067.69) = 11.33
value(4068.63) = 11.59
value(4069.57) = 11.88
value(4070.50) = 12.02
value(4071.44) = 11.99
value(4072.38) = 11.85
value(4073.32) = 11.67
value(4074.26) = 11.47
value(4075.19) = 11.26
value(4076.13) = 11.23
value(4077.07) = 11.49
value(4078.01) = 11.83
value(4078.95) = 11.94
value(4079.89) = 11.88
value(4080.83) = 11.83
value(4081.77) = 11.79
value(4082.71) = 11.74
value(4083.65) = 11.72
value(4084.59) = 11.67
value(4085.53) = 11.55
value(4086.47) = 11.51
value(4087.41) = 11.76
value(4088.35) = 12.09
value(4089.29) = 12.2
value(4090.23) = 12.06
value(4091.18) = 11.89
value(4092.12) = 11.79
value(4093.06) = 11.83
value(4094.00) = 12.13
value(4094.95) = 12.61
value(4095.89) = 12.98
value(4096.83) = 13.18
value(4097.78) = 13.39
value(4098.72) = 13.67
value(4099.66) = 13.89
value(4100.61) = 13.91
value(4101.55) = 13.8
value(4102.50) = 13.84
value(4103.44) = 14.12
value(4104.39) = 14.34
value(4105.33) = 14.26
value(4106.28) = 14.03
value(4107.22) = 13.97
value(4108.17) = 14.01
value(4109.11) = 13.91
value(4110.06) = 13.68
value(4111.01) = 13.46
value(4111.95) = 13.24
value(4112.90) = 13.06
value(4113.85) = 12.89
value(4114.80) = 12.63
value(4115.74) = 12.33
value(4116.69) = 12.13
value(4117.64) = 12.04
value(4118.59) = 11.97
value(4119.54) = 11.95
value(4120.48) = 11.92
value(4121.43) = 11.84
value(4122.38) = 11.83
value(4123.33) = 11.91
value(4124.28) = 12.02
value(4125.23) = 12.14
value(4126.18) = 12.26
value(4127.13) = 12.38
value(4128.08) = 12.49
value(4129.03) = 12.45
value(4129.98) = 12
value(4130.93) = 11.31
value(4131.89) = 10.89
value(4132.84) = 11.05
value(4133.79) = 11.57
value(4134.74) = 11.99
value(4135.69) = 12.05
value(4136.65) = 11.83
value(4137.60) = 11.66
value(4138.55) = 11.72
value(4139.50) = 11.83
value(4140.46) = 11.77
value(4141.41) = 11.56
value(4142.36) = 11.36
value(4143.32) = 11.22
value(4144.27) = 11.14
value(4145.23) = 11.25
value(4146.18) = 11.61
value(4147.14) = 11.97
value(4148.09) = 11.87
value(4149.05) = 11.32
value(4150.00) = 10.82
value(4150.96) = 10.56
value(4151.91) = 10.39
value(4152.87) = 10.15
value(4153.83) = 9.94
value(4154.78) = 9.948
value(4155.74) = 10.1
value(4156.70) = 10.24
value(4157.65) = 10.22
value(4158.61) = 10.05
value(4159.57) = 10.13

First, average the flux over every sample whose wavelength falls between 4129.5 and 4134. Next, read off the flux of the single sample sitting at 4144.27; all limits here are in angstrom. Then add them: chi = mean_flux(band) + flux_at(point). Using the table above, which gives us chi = 22.5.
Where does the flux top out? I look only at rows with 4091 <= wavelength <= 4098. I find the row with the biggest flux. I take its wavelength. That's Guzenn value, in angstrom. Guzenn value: 4097.78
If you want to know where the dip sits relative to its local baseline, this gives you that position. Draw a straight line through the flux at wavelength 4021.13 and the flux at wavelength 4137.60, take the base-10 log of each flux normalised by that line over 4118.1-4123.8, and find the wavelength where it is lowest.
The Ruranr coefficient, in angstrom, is 4122.38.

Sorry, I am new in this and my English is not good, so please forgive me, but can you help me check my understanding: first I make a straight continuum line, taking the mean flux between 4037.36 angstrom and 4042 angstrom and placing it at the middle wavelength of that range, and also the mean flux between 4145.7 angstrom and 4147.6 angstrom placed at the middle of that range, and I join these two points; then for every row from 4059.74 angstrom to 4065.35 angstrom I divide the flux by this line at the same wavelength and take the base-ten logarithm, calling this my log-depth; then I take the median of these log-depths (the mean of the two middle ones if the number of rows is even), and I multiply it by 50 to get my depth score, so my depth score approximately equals 0.63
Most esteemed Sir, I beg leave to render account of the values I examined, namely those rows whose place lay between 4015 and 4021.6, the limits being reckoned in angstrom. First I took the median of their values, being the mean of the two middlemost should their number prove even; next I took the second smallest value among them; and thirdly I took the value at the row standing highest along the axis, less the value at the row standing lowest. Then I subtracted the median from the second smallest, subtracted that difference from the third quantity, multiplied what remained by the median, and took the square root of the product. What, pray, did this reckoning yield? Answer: 2.9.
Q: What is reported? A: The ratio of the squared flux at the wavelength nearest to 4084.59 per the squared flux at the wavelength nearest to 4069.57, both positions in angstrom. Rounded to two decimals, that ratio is 0.96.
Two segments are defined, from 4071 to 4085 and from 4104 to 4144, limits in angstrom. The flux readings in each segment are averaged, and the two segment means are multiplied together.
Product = 144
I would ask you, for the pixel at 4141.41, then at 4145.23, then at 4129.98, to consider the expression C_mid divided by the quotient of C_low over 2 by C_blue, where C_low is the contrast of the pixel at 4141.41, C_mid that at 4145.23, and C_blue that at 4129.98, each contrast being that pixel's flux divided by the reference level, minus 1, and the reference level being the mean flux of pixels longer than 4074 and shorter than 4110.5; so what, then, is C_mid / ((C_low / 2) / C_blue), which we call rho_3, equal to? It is -0.13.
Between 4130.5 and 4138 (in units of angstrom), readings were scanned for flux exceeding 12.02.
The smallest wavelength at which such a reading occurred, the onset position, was 4135.69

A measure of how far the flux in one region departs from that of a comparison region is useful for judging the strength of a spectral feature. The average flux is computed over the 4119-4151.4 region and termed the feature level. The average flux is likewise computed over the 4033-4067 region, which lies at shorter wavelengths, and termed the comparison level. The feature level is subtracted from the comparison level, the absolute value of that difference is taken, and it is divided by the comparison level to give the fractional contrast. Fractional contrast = 0.010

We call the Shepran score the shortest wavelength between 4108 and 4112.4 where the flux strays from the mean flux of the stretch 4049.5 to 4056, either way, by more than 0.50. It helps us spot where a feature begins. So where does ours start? 4108.17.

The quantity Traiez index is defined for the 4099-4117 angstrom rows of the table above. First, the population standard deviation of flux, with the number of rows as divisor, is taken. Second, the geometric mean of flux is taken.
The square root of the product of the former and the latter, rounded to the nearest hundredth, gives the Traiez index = 2.94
